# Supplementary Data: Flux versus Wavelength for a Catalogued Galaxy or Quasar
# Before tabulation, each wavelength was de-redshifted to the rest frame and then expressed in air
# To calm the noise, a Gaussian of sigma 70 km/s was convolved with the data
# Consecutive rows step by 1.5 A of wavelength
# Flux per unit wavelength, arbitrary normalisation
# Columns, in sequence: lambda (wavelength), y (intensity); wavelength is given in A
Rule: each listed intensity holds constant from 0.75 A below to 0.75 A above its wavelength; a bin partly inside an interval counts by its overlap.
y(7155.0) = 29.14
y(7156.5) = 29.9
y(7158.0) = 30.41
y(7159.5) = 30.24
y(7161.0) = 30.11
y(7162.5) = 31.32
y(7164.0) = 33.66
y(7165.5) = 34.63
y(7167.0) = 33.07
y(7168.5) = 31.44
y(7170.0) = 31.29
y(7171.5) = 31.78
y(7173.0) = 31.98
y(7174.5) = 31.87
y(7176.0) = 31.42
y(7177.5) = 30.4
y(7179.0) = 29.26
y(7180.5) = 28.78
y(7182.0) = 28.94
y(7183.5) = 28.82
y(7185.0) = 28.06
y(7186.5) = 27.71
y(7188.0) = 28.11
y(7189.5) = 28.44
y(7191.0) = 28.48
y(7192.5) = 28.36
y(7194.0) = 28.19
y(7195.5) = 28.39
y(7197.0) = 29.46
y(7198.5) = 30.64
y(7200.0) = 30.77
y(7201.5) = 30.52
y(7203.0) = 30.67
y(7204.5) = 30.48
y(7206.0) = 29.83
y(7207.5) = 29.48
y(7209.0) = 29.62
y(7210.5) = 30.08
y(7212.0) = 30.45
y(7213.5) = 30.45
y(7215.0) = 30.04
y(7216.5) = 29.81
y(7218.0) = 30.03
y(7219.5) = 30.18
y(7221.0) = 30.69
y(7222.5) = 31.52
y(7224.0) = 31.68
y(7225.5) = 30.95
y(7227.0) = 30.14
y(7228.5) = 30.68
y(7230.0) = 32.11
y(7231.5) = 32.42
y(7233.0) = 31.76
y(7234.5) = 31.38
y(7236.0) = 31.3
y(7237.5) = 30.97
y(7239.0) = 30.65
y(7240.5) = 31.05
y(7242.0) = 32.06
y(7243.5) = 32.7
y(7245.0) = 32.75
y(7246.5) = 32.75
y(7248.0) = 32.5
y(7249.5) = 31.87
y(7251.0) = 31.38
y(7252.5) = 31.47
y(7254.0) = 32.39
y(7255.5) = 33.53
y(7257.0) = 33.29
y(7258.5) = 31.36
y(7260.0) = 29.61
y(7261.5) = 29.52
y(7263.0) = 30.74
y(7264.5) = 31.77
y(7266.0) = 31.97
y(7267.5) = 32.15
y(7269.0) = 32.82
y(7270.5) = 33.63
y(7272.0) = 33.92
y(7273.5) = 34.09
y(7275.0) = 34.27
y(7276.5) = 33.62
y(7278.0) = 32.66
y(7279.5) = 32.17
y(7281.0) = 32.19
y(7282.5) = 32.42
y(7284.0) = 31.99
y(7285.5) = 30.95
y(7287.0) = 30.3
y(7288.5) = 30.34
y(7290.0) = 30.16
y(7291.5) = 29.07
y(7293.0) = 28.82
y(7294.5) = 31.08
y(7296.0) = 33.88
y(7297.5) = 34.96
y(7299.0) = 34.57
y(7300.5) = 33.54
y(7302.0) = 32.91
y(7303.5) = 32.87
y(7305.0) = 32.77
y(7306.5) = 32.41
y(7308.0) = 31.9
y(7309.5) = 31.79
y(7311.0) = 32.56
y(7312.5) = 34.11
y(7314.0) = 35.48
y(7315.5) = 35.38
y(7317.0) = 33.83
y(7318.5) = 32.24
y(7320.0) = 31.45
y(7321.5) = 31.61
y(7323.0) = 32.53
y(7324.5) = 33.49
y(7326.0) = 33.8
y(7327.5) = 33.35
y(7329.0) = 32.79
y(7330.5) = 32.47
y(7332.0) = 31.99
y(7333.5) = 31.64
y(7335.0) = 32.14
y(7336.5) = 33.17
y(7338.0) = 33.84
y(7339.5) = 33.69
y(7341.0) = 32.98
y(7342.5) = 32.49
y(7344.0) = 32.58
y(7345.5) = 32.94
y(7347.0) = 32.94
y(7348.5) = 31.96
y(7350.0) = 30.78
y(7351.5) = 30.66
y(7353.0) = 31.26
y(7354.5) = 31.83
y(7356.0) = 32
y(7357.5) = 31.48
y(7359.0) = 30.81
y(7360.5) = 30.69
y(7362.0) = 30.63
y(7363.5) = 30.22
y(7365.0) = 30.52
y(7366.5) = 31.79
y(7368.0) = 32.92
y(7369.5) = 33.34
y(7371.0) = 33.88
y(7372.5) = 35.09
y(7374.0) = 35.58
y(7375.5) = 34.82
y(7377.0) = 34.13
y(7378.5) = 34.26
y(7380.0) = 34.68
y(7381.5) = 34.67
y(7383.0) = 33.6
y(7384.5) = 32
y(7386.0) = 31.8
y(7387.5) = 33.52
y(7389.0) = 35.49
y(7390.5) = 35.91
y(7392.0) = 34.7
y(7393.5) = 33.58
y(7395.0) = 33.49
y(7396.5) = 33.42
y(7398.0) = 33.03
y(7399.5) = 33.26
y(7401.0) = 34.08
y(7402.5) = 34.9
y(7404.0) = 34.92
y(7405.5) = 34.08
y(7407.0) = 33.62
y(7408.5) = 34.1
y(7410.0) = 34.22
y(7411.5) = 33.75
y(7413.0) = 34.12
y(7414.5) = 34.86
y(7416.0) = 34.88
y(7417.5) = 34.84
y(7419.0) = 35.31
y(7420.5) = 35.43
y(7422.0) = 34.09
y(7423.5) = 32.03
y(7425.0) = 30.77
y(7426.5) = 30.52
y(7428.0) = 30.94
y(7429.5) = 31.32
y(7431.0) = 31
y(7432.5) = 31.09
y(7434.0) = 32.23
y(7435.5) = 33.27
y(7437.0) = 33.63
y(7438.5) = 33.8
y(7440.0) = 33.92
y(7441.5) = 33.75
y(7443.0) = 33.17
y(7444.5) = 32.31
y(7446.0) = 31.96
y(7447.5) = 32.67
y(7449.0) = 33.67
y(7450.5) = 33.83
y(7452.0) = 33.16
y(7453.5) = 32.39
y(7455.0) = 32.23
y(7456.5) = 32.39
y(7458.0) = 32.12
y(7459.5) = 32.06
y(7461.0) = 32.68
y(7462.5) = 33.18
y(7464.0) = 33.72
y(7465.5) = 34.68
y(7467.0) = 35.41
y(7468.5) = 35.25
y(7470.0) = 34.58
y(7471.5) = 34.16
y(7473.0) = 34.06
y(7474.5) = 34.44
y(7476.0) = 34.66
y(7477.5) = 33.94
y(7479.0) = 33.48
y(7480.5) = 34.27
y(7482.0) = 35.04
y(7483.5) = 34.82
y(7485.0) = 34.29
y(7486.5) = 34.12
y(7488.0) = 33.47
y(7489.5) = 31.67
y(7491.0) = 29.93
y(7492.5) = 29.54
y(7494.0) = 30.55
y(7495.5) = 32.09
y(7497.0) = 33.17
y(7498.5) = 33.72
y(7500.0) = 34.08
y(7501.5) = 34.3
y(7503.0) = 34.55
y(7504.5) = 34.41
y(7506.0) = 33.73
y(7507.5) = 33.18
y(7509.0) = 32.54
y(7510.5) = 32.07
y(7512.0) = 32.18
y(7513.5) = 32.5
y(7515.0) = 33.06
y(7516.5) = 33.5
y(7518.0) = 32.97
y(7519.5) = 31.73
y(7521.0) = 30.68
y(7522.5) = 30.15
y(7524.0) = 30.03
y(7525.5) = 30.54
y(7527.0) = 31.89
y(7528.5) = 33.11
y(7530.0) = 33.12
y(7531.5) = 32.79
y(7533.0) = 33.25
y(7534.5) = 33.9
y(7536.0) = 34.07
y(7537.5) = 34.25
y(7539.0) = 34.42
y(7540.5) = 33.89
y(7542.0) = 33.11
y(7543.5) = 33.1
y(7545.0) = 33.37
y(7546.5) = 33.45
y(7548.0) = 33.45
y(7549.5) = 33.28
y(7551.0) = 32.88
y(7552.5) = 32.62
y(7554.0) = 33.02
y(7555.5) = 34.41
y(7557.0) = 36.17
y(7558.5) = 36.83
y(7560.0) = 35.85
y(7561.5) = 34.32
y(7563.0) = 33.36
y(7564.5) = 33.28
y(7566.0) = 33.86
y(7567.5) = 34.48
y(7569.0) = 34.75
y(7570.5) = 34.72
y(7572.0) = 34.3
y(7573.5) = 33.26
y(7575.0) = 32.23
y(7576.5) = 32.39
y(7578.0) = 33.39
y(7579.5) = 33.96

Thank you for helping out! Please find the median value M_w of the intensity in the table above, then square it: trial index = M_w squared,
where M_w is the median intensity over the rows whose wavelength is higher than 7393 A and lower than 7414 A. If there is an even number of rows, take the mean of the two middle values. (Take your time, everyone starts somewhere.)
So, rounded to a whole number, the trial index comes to 1150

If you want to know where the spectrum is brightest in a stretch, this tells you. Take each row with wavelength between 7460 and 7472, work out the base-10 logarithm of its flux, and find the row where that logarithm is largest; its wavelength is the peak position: 7467.0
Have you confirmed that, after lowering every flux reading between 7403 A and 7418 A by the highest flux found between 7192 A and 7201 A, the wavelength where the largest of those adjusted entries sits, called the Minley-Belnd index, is 7404.0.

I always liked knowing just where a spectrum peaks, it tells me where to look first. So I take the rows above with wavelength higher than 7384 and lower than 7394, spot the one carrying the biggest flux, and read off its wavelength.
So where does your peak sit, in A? 7390.5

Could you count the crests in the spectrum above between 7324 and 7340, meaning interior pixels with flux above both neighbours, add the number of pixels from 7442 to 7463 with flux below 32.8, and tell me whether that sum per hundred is 0.11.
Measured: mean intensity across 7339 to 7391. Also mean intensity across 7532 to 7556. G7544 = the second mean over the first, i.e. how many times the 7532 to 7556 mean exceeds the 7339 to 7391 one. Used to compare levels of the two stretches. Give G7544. 1.02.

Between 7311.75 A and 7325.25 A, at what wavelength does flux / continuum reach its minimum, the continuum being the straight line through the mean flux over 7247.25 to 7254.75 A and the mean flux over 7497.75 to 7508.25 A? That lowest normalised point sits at 7320.0 A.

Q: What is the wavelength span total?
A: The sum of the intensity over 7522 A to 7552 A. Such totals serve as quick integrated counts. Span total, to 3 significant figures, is 658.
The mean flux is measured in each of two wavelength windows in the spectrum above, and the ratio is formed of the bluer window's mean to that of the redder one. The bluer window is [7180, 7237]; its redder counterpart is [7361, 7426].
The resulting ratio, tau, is 0.89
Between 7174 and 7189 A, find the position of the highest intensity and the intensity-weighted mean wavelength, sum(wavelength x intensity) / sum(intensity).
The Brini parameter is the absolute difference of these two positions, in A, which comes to 6.6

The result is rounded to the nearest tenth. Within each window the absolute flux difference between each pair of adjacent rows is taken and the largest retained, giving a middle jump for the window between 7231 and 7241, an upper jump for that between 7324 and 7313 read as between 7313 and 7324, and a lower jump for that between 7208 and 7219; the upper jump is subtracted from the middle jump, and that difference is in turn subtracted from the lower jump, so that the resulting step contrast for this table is 1.4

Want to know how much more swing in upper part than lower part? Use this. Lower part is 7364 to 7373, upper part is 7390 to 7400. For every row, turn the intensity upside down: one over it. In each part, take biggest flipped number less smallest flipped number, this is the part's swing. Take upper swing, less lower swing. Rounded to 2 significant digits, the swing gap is -0.0018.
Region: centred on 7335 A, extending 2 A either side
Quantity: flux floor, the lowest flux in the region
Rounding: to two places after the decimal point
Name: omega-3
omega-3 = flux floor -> 31.64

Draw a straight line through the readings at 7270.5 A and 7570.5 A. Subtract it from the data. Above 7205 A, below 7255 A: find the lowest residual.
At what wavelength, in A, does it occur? 7207.5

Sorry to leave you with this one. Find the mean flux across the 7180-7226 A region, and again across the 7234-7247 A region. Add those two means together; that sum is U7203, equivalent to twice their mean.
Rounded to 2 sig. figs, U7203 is 61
